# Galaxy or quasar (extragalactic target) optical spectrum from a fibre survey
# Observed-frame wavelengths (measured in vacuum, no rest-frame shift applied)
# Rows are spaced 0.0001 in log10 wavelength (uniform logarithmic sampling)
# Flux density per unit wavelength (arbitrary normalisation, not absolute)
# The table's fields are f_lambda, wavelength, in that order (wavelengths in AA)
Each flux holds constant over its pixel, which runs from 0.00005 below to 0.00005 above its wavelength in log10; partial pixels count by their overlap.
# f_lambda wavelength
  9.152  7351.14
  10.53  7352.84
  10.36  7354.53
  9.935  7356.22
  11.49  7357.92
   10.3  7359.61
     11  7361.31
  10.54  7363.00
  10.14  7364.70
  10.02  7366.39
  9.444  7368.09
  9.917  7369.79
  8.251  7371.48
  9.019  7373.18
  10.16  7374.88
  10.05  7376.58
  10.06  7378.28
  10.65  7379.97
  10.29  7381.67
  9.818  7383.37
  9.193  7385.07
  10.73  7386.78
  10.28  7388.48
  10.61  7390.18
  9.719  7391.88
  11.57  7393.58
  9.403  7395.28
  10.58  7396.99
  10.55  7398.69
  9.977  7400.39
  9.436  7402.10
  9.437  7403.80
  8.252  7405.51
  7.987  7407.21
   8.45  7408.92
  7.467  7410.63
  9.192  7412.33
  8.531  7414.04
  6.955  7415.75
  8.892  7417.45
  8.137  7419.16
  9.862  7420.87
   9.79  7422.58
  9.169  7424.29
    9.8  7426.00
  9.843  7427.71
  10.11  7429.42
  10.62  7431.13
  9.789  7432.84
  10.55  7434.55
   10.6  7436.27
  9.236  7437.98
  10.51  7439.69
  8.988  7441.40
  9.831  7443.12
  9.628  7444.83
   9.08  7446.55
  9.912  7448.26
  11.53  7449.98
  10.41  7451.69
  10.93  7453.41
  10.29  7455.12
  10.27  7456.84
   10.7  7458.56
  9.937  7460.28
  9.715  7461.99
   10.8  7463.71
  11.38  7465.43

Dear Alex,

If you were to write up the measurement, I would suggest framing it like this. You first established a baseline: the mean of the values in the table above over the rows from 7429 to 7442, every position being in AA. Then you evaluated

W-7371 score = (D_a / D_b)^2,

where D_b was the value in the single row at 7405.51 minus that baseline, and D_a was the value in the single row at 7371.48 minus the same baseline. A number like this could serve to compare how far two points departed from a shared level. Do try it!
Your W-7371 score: 1.0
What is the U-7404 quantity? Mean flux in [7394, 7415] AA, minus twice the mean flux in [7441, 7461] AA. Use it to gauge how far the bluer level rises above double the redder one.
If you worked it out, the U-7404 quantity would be -11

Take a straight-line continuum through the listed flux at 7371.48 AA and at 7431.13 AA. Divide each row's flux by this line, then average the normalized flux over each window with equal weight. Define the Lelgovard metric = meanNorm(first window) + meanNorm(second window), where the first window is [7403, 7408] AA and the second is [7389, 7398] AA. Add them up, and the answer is 2.03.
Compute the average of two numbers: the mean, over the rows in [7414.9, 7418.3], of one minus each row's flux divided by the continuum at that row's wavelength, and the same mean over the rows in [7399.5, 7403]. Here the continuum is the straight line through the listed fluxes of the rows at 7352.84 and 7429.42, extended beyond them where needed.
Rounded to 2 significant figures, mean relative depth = 0.14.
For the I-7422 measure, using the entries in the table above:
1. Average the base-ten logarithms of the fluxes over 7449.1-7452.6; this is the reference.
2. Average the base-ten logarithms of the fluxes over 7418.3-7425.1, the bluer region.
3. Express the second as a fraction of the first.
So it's 0.93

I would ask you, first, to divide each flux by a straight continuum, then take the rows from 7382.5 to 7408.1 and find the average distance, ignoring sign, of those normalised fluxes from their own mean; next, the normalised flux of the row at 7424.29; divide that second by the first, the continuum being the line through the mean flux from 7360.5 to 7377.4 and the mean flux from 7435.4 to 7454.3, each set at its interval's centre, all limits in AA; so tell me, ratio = 12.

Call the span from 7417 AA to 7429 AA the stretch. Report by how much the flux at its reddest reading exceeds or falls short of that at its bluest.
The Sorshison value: 1.0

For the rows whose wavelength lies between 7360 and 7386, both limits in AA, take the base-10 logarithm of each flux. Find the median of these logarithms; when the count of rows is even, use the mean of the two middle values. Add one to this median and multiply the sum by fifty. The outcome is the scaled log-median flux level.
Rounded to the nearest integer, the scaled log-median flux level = 100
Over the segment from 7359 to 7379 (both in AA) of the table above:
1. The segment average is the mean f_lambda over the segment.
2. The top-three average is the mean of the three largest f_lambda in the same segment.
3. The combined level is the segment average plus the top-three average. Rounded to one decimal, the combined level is 20.5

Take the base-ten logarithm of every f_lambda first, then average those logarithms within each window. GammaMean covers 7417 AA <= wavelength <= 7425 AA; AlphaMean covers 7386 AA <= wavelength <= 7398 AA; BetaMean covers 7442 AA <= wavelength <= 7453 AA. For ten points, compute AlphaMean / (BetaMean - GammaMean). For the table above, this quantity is 25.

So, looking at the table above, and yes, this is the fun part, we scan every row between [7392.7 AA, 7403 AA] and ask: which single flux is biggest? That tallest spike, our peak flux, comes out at 11.57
